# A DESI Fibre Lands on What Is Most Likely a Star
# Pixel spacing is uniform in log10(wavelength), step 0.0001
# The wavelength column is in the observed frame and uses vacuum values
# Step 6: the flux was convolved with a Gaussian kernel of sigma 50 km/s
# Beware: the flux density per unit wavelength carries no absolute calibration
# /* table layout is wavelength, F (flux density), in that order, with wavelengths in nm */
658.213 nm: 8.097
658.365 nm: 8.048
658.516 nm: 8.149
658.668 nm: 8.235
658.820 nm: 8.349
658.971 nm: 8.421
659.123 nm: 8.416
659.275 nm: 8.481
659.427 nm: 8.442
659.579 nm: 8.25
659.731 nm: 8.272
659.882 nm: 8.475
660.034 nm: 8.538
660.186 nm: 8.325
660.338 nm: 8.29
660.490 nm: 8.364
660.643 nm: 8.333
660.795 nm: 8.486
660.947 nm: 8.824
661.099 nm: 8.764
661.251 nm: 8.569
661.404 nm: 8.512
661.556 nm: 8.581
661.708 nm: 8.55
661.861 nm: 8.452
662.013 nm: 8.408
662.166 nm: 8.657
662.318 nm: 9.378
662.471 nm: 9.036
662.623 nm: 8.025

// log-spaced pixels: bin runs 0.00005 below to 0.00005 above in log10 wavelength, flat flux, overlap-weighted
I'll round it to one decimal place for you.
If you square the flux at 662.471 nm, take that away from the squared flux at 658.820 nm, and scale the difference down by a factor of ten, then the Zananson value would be -1.2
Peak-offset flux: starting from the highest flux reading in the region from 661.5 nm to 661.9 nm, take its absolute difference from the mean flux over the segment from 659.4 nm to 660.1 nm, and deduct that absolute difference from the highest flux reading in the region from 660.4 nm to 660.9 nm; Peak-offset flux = 8.30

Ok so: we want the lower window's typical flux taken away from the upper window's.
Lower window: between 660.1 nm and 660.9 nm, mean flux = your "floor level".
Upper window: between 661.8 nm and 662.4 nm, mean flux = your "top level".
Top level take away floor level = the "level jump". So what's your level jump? 0.36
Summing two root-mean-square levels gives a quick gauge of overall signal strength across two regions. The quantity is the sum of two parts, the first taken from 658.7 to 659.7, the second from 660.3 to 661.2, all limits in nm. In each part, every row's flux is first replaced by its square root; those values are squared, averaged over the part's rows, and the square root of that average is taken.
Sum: 5.81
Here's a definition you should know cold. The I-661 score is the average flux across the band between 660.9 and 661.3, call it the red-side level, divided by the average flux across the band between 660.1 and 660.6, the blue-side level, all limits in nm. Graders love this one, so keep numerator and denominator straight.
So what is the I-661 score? 1.05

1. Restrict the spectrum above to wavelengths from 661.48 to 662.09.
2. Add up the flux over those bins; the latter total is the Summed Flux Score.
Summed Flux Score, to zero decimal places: 34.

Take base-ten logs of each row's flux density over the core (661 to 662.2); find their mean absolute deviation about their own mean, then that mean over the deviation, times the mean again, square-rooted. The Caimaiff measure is 14.5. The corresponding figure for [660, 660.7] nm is 15.7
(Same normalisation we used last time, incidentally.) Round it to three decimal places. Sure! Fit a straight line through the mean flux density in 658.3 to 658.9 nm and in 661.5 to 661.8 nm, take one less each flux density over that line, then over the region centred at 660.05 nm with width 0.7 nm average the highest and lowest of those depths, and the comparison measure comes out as -0.003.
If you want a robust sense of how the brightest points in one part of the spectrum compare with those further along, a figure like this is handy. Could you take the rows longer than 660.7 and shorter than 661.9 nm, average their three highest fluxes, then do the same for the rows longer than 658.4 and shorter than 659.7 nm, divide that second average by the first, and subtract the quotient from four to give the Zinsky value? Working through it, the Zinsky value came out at 3.03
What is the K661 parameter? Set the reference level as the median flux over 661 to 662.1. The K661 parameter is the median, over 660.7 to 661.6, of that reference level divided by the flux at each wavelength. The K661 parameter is 0.997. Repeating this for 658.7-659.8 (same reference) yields 1.016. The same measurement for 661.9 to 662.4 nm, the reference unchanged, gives 0.988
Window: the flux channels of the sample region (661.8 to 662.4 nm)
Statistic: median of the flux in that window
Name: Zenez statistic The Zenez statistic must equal 8.55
